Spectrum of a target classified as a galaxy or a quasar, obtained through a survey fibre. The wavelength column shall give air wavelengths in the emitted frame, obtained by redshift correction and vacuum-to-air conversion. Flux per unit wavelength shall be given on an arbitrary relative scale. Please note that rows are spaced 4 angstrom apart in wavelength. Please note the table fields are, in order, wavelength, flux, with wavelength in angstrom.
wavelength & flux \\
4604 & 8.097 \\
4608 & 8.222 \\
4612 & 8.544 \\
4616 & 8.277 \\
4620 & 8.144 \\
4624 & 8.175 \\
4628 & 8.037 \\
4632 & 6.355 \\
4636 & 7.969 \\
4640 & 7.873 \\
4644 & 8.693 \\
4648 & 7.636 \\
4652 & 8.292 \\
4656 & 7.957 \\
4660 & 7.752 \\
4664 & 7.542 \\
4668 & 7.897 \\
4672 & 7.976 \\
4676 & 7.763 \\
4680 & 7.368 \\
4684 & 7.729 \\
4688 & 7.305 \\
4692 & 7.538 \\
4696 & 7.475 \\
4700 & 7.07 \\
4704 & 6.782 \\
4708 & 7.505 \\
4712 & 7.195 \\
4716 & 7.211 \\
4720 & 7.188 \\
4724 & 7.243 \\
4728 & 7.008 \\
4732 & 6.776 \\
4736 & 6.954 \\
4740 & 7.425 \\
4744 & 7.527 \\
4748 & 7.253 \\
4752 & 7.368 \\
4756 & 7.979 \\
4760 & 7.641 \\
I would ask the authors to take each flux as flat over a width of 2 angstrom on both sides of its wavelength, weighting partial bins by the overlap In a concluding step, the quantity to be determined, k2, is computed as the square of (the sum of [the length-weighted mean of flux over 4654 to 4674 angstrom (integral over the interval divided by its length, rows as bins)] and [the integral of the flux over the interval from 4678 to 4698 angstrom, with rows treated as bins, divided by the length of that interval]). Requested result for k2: 234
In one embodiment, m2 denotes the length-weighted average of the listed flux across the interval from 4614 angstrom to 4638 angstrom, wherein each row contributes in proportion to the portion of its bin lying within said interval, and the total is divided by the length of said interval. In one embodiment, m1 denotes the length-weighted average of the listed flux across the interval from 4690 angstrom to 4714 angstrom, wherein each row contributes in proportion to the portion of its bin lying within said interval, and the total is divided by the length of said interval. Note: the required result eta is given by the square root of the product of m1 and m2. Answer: 7.54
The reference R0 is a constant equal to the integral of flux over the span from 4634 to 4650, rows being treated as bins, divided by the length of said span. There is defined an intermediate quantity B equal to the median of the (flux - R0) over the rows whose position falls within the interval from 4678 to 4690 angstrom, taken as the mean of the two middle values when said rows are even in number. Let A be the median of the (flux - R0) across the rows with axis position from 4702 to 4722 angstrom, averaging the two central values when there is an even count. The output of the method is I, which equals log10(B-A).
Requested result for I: -0.76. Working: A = -0.8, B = -0.67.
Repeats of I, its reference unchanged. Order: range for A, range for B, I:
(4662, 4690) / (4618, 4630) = -0.38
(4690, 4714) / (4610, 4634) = -0.08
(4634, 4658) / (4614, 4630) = -0.71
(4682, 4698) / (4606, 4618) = -0.11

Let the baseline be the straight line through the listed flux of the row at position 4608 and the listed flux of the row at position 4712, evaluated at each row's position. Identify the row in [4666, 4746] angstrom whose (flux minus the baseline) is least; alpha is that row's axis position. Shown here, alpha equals 4704 angstrom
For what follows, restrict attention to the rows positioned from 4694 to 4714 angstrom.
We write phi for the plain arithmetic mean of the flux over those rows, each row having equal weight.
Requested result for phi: 7.21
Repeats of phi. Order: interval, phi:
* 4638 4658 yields 8.09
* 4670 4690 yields 7.63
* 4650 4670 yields 7.89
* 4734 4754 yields 7.31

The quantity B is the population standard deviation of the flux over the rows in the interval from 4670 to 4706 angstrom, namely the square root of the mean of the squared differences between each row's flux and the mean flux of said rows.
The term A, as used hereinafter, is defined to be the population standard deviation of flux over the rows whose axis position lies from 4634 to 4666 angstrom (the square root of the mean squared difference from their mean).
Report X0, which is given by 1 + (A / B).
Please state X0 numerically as 2.01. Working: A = 0.35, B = 0.35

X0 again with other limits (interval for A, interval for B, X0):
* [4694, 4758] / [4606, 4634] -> 1.44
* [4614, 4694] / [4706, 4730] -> 4.20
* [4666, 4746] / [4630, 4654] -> 1.46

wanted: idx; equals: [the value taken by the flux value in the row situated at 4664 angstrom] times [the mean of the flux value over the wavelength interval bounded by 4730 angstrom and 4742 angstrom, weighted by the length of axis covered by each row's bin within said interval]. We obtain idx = 53.2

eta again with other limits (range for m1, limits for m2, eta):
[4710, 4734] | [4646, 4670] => 7.47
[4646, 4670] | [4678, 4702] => 7.63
